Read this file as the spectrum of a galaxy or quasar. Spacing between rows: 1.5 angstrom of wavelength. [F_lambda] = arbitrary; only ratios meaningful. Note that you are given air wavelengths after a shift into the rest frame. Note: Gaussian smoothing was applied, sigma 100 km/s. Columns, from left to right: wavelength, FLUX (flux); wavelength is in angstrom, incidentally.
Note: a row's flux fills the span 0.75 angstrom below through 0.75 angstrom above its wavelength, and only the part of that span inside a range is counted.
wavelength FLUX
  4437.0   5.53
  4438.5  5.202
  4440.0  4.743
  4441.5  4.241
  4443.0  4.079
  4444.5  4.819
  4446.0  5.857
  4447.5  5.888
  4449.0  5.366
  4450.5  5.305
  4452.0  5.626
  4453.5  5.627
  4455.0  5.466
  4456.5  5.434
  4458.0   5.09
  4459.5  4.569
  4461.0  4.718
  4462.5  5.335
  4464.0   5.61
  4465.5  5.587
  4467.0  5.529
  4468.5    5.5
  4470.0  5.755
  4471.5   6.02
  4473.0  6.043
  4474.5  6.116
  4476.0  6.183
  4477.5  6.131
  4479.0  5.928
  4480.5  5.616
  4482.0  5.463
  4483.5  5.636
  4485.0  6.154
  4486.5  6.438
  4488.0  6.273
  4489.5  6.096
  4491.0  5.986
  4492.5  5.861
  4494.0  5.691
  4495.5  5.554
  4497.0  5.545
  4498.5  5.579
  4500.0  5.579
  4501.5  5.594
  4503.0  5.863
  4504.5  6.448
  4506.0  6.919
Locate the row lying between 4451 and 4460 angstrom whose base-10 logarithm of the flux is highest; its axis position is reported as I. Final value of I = 4453.5 angstrom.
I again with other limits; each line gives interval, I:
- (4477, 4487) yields 4486.5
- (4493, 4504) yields 4503.0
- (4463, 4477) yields 4476.0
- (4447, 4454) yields 4447.5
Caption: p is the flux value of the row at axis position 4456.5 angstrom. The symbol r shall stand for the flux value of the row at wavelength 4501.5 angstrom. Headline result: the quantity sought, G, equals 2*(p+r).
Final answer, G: 22.1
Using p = 5.434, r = 5.594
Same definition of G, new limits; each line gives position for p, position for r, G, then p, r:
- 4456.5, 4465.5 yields 22.0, 5.434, 5.587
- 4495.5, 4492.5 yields 22.8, 5.554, 5.861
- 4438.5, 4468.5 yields 21.4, 5.202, 5.5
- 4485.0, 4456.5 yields 23.2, 6.154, 5.434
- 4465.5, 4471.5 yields 23.2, 5.587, 6.02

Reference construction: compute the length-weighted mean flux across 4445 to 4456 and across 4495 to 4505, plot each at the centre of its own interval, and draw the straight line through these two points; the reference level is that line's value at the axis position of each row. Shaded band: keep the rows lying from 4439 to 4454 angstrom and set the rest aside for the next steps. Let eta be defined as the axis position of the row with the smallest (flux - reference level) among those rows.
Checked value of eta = 4443.0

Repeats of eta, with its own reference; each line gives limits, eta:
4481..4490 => 4482.0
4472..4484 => 4482.0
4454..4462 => 4459.5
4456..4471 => 4459.5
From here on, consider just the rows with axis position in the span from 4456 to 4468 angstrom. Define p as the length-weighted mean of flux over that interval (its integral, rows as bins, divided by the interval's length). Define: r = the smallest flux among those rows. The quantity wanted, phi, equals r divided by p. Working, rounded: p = 5.24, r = 4.569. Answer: 0.87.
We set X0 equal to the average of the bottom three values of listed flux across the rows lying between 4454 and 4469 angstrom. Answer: 4.8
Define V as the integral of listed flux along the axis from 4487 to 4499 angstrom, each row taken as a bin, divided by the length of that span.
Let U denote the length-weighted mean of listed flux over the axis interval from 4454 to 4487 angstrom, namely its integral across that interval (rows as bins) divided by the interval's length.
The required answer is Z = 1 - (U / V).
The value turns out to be 0.03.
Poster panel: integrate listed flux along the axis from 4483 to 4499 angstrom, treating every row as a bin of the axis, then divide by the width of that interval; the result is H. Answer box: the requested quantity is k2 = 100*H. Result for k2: 590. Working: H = 5.90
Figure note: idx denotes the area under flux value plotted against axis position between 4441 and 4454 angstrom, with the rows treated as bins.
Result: 68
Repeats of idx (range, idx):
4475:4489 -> 84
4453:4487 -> 192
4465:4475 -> 58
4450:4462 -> 63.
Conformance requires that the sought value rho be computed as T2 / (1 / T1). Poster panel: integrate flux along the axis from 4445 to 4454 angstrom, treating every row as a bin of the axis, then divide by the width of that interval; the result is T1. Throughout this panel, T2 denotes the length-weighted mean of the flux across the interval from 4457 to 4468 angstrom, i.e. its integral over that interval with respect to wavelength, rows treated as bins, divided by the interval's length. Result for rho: 29.2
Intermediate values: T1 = 5.6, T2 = 5.22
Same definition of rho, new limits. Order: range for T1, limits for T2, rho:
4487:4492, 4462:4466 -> 33.8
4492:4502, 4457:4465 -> 28.6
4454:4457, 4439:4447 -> 26.2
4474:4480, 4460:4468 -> 32.4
